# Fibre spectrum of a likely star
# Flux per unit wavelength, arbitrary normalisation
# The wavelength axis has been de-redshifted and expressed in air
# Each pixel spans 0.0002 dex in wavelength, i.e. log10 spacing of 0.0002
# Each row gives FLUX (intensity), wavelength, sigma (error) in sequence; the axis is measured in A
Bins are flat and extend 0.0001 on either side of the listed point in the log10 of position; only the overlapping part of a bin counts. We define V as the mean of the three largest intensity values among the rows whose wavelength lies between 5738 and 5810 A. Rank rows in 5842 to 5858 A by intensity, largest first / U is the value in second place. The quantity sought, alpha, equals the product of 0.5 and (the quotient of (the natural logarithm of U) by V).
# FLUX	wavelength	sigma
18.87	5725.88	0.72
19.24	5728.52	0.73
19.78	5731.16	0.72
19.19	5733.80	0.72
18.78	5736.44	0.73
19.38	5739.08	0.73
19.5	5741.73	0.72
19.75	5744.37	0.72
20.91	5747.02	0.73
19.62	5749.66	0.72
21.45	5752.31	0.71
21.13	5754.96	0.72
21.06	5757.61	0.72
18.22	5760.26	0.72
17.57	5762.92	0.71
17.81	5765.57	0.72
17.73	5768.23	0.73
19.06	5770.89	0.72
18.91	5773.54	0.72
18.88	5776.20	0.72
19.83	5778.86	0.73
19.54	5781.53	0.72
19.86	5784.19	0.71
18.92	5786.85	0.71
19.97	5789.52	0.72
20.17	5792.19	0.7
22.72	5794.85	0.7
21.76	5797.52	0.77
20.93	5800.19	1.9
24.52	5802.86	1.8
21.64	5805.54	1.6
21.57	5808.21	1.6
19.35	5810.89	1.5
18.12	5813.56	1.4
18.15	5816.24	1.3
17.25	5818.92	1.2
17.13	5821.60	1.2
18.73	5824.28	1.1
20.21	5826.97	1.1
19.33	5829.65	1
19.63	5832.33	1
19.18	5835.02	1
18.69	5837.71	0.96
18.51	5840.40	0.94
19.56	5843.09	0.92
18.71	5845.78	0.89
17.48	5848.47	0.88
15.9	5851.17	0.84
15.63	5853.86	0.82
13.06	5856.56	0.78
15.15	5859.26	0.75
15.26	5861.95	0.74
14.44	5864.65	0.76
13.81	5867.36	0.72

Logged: 0.0637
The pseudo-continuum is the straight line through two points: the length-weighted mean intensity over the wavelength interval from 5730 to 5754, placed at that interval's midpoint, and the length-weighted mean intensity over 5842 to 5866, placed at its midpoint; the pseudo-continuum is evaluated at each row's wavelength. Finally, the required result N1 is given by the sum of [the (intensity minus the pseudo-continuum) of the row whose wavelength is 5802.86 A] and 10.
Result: 16.7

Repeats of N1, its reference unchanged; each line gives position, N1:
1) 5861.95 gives 9.4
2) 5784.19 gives 11.4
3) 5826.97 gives 13.2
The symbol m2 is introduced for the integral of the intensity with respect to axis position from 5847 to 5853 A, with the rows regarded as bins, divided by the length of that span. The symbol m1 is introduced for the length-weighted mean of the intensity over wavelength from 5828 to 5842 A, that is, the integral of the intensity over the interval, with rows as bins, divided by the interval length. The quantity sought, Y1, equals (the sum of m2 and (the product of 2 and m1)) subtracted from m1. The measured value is -36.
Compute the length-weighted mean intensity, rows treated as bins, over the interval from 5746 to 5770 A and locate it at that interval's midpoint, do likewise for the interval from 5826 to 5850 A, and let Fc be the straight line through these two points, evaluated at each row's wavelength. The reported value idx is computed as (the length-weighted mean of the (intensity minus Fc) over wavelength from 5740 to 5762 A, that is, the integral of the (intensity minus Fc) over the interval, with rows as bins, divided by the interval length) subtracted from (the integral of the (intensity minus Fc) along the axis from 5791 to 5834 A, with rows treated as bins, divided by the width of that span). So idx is 0.3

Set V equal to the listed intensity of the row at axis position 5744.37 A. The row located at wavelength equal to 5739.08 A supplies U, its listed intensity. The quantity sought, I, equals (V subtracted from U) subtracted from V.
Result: 20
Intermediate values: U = 19.38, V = 19.75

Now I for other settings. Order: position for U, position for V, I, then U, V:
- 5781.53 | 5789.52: 20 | 19.54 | 19.97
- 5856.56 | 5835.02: 25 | 13.06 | 19.18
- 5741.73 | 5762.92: 16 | 19.5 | 17.57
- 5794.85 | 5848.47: 12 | 22.72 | 17.48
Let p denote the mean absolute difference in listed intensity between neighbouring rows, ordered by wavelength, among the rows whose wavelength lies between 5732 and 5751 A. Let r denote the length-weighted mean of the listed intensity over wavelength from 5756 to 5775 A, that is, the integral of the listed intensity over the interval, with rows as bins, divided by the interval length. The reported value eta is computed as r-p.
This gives 18.0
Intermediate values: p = 0.64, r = 18.7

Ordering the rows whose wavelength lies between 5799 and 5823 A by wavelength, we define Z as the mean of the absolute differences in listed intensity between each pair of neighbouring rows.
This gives 1.38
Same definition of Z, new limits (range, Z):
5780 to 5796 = 1.01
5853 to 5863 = 1.59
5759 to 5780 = 0.49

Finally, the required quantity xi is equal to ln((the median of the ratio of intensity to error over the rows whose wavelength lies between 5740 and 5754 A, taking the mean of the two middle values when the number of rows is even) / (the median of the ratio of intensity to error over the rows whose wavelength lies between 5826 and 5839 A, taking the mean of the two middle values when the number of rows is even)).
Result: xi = 0.3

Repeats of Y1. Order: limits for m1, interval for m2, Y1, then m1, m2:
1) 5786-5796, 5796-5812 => -42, 20.5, 21.7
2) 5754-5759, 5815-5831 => -40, 21.1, 18.5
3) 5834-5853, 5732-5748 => -38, 18.2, 19.6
